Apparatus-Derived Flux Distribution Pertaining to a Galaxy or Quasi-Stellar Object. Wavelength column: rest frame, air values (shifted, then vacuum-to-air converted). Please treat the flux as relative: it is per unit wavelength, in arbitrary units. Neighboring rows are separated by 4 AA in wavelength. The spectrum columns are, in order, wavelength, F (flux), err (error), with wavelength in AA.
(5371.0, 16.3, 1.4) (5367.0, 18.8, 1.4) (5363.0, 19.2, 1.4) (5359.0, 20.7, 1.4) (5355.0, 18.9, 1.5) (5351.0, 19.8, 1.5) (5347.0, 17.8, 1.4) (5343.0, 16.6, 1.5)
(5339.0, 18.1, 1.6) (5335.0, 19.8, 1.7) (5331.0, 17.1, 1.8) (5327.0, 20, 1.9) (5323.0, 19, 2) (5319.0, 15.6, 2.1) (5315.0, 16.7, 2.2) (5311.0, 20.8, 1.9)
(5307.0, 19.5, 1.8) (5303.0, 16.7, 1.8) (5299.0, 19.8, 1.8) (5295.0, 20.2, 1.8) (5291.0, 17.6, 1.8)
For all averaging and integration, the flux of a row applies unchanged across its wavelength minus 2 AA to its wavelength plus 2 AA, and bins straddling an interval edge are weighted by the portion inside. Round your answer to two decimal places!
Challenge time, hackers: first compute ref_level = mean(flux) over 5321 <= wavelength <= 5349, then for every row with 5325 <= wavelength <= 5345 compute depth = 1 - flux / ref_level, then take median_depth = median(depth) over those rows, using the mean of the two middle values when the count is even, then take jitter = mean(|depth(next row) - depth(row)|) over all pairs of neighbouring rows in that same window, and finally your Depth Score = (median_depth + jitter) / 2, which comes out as 0.07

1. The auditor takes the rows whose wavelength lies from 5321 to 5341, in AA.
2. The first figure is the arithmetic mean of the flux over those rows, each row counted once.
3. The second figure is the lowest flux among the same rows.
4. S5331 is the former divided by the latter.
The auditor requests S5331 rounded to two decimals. 1.10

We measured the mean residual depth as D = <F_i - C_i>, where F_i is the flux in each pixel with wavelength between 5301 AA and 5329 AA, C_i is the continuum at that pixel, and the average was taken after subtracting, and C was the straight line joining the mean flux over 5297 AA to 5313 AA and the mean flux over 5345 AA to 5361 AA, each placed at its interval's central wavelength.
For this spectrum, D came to -0.9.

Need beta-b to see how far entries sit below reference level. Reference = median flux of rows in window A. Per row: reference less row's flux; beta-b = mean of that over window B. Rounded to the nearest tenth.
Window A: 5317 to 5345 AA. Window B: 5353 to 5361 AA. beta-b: -1.7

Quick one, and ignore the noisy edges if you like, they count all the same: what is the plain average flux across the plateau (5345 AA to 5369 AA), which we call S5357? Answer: 19.2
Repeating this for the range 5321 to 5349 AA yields 18.3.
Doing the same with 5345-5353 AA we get 18.8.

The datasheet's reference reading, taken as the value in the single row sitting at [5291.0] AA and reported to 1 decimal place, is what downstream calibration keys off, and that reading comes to 17.6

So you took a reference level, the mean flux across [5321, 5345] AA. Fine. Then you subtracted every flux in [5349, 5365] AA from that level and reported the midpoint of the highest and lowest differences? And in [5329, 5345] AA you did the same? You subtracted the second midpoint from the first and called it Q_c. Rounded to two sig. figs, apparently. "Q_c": -1.6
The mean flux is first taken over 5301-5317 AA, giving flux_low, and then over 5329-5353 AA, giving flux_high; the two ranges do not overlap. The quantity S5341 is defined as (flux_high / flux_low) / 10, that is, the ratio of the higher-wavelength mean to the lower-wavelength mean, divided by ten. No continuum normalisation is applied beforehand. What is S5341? 0.099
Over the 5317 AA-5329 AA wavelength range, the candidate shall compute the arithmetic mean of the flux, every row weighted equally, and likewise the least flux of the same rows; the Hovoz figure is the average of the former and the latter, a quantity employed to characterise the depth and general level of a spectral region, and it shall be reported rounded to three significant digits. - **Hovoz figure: 16.9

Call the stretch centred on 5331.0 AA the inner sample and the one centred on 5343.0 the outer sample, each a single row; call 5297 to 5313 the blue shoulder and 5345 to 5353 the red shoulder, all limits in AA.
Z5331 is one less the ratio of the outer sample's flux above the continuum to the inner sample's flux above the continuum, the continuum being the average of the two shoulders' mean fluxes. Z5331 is -0.3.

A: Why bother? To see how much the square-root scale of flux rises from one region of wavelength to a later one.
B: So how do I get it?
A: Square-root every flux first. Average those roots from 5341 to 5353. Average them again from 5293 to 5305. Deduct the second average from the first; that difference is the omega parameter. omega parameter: -0.10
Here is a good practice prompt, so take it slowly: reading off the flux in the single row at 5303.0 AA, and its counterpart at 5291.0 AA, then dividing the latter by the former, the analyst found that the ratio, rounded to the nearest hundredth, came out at 1.05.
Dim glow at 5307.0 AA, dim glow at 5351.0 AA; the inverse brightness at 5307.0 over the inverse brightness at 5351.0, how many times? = 1.02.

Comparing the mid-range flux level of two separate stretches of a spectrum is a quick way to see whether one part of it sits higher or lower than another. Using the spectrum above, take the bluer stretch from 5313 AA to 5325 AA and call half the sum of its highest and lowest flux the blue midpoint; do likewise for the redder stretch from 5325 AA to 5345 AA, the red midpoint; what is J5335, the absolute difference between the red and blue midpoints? 1.0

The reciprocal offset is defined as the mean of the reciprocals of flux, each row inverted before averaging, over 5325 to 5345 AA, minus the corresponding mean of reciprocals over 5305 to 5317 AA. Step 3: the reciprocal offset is 0.002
